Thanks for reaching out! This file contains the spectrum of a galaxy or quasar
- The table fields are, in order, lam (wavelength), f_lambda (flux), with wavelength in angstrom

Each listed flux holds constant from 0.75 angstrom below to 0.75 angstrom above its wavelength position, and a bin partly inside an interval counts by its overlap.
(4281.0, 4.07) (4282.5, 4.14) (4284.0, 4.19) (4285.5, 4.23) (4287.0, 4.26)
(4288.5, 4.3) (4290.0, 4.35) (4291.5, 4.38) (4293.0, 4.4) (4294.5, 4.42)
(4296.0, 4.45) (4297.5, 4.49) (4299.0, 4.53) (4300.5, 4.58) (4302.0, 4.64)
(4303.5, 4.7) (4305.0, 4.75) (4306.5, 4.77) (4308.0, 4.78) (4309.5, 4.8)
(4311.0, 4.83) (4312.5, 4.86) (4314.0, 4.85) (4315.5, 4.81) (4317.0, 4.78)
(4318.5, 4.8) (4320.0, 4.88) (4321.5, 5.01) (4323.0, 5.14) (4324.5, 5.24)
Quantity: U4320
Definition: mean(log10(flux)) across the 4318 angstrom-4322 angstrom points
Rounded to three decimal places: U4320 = 0.690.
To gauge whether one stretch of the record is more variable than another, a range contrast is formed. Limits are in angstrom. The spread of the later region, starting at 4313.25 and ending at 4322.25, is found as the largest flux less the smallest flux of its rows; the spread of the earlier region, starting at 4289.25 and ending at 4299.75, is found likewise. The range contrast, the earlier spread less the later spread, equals -0.050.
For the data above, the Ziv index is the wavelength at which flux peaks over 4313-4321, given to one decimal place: 4320.0 angstrom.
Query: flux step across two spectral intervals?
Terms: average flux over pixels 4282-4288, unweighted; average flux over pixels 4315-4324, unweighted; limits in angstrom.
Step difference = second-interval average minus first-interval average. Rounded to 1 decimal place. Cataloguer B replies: 0.7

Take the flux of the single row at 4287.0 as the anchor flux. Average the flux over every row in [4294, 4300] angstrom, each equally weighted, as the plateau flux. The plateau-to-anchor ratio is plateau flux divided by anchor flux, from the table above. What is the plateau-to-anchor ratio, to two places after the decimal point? 1.05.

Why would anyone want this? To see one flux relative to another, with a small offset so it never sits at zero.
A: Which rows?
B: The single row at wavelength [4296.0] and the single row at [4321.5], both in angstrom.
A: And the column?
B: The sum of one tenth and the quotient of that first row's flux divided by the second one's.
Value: 0.988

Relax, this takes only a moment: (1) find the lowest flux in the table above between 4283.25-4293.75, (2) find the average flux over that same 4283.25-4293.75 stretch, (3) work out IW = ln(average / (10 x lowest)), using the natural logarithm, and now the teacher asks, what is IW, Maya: -2.28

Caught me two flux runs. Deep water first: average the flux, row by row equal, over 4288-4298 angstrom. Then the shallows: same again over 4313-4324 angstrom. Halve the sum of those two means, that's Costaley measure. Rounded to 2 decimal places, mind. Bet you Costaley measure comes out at 4.65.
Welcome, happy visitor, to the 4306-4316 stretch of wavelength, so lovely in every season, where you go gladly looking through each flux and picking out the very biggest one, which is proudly 4.86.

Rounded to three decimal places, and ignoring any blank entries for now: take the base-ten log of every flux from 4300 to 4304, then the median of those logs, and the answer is 0.667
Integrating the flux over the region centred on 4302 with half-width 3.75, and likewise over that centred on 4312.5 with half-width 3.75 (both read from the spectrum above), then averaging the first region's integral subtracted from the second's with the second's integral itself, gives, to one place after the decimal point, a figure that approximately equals 18.8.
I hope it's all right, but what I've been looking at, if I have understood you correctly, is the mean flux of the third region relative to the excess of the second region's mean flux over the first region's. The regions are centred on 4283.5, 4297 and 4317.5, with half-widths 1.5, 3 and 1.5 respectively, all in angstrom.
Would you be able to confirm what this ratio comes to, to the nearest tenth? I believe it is 15.6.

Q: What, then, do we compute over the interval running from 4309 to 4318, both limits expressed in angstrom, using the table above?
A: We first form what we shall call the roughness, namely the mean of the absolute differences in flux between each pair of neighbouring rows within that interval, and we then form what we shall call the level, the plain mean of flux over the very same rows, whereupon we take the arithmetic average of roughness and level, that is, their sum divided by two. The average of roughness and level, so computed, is 2.42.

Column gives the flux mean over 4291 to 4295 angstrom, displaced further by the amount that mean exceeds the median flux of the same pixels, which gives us 4.4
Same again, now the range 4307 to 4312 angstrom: 4.8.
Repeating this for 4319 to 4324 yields 5.0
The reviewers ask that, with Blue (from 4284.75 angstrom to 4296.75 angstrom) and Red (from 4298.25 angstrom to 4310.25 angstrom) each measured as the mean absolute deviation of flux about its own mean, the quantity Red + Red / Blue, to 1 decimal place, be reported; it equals 1.4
